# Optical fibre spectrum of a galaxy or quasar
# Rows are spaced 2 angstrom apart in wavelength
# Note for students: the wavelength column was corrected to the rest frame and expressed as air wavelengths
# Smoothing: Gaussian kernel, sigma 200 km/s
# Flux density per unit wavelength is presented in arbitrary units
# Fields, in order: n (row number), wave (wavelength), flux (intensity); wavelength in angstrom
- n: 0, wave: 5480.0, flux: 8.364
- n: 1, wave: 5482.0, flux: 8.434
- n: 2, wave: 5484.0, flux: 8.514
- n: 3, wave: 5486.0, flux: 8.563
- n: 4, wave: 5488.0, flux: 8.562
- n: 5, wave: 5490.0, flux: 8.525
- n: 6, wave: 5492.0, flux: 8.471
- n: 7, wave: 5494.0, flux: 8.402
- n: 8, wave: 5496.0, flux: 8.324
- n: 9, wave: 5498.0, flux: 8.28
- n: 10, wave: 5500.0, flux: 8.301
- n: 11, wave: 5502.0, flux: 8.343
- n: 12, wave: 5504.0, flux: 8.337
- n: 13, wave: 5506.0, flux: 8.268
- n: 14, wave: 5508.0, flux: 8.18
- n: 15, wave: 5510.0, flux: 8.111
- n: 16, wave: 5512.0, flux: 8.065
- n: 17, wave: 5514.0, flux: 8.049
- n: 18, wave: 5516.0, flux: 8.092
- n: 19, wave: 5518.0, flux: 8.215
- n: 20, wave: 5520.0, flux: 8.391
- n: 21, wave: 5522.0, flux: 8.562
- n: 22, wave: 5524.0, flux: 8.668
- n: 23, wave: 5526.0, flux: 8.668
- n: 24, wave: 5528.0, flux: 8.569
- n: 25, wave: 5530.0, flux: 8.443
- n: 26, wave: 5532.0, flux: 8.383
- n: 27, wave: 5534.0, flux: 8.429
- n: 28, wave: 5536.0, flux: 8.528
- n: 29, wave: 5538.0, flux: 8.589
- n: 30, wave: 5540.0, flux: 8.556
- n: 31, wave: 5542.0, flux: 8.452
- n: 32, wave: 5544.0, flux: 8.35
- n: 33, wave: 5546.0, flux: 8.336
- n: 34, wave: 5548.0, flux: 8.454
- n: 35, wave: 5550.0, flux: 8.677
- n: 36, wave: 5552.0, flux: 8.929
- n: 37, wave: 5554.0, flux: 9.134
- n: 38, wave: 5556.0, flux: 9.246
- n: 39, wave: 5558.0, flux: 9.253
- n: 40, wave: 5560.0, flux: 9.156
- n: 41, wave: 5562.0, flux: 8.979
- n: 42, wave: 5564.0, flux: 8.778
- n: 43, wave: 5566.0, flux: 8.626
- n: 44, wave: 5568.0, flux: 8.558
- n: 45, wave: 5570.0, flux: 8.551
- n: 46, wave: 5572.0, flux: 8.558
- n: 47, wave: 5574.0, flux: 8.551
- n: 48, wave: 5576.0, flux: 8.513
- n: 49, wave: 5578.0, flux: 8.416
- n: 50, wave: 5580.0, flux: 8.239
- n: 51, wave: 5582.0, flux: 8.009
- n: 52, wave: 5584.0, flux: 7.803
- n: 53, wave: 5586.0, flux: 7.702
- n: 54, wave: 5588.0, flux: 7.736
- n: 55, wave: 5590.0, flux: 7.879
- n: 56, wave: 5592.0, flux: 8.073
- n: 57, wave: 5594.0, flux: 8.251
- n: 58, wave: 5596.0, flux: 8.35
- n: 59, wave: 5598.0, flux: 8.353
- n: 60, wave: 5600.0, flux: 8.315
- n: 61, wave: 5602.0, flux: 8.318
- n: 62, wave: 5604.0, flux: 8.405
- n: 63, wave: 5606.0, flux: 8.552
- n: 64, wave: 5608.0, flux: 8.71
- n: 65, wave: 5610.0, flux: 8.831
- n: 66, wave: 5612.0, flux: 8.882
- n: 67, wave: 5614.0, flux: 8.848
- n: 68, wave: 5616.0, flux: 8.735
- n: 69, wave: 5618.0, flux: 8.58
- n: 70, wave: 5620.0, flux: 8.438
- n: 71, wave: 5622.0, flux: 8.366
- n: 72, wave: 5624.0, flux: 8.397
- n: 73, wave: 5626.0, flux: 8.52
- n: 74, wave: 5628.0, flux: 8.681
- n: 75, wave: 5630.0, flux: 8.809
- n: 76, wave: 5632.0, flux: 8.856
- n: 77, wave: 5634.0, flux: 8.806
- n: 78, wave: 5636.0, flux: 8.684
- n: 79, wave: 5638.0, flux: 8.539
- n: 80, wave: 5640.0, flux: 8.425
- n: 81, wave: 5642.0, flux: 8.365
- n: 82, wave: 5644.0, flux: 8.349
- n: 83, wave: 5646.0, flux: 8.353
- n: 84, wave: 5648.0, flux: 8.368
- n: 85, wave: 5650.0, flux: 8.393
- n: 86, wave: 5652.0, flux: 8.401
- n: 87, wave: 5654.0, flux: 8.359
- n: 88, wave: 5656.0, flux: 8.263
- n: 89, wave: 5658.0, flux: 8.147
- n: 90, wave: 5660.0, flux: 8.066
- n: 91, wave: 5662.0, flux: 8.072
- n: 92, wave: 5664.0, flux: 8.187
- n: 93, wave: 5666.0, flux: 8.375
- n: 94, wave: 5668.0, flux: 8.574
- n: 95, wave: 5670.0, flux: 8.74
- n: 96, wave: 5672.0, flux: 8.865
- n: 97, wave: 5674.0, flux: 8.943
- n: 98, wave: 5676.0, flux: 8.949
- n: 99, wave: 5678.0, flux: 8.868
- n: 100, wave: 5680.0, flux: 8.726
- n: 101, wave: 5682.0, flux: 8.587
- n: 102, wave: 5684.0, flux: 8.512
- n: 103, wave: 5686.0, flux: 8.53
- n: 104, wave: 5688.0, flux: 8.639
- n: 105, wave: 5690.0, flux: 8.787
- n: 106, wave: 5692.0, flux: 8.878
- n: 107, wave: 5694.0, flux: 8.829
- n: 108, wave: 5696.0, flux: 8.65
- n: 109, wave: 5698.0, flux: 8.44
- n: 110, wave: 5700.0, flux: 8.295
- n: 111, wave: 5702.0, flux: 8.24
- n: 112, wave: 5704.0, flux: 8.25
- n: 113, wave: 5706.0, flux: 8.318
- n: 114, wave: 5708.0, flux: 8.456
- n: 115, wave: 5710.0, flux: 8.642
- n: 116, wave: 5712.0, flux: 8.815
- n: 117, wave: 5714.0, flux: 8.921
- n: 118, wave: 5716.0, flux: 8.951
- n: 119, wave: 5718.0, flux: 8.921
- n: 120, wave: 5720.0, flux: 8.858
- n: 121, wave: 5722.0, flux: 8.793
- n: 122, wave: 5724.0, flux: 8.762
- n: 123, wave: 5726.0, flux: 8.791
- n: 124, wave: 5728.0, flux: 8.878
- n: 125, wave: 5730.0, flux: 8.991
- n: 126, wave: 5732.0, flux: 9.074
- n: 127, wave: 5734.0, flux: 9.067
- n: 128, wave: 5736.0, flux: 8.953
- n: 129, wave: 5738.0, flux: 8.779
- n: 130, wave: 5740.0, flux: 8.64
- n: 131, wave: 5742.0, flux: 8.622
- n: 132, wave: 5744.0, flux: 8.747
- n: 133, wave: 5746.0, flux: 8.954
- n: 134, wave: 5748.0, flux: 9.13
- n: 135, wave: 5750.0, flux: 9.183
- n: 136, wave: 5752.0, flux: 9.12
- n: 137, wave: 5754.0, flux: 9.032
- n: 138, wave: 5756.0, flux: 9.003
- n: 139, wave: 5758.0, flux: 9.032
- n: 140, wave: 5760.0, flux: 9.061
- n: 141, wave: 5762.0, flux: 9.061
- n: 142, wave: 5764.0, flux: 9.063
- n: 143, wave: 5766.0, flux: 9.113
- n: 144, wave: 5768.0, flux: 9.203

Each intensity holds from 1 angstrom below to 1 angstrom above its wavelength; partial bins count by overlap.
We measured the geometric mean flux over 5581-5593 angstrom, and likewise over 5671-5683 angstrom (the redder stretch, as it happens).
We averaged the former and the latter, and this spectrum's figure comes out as 8.34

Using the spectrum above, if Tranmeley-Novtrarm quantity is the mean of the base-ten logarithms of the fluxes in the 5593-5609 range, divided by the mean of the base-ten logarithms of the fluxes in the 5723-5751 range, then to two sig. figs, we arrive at 0.97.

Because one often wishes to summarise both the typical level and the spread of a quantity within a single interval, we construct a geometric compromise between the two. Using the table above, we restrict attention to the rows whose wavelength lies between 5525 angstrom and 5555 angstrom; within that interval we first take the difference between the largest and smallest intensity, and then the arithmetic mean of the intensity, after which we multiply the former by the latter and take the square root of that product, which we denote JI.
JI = 2.6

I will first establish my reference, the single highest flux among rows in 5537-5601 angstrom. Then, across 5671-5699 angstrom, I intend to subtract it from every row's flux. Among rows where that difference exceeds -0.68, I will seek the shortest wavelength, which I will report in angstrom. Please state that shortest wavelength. 5672.0 angstrom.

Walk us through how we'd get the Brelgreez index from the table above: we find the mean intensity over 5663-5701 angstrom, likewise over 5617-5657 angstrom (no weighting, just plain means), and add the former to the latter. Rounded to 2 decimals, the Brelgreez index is 17.15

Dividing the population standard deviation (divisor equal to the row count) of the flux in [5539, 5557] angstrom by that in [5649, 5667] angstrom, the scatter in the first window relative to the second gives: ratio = 2.49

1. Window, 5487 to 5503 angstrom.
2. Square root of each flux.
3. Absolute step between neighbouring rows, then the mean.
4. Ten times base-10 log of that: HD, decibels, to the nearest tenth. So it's -20.7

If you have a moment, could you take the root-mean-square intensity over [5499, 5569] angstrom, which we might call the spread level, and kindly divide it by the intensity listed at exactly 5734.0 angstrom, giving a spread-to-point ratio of 0.942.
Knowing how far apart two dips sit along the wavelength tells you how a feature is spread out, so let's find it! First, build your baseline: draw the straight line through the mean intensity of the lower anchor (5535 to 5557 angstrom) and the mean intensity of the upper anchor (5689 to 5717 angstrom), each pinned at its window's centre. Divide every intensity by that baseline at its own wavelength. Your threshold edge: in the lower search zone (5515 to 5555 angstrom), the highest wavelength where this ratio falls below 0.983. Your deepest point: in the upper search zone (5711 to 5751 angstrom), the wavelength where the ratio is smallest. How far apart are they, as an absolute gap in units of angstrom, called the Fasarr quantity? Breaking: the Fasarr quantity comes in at 194 angstrom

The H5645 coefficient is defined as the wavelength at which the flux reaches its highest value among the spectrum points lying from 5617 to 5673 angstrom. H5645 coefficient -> 5672.0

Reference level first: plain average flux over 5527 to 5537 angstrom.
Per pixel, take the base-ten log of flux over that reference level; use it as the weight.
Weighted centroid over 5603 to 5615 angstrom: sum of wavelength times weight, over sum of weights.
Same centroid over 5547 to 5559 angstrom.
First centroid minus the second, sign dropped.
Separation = 56.3 angstrom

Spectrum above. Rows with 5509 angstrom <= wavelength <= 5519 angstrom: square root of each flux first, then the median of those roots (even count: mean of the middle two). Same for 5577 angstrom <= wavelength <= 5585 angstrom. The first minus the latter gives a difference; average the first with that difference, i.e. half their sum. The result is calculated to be 1.42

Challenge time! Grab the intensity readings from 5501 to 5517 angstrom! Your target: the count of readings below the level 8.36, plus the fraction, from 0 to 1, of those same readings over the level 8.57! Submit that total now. 8.0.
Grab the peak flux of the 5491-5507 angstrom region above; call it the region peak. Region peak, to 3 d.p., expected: 8.471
